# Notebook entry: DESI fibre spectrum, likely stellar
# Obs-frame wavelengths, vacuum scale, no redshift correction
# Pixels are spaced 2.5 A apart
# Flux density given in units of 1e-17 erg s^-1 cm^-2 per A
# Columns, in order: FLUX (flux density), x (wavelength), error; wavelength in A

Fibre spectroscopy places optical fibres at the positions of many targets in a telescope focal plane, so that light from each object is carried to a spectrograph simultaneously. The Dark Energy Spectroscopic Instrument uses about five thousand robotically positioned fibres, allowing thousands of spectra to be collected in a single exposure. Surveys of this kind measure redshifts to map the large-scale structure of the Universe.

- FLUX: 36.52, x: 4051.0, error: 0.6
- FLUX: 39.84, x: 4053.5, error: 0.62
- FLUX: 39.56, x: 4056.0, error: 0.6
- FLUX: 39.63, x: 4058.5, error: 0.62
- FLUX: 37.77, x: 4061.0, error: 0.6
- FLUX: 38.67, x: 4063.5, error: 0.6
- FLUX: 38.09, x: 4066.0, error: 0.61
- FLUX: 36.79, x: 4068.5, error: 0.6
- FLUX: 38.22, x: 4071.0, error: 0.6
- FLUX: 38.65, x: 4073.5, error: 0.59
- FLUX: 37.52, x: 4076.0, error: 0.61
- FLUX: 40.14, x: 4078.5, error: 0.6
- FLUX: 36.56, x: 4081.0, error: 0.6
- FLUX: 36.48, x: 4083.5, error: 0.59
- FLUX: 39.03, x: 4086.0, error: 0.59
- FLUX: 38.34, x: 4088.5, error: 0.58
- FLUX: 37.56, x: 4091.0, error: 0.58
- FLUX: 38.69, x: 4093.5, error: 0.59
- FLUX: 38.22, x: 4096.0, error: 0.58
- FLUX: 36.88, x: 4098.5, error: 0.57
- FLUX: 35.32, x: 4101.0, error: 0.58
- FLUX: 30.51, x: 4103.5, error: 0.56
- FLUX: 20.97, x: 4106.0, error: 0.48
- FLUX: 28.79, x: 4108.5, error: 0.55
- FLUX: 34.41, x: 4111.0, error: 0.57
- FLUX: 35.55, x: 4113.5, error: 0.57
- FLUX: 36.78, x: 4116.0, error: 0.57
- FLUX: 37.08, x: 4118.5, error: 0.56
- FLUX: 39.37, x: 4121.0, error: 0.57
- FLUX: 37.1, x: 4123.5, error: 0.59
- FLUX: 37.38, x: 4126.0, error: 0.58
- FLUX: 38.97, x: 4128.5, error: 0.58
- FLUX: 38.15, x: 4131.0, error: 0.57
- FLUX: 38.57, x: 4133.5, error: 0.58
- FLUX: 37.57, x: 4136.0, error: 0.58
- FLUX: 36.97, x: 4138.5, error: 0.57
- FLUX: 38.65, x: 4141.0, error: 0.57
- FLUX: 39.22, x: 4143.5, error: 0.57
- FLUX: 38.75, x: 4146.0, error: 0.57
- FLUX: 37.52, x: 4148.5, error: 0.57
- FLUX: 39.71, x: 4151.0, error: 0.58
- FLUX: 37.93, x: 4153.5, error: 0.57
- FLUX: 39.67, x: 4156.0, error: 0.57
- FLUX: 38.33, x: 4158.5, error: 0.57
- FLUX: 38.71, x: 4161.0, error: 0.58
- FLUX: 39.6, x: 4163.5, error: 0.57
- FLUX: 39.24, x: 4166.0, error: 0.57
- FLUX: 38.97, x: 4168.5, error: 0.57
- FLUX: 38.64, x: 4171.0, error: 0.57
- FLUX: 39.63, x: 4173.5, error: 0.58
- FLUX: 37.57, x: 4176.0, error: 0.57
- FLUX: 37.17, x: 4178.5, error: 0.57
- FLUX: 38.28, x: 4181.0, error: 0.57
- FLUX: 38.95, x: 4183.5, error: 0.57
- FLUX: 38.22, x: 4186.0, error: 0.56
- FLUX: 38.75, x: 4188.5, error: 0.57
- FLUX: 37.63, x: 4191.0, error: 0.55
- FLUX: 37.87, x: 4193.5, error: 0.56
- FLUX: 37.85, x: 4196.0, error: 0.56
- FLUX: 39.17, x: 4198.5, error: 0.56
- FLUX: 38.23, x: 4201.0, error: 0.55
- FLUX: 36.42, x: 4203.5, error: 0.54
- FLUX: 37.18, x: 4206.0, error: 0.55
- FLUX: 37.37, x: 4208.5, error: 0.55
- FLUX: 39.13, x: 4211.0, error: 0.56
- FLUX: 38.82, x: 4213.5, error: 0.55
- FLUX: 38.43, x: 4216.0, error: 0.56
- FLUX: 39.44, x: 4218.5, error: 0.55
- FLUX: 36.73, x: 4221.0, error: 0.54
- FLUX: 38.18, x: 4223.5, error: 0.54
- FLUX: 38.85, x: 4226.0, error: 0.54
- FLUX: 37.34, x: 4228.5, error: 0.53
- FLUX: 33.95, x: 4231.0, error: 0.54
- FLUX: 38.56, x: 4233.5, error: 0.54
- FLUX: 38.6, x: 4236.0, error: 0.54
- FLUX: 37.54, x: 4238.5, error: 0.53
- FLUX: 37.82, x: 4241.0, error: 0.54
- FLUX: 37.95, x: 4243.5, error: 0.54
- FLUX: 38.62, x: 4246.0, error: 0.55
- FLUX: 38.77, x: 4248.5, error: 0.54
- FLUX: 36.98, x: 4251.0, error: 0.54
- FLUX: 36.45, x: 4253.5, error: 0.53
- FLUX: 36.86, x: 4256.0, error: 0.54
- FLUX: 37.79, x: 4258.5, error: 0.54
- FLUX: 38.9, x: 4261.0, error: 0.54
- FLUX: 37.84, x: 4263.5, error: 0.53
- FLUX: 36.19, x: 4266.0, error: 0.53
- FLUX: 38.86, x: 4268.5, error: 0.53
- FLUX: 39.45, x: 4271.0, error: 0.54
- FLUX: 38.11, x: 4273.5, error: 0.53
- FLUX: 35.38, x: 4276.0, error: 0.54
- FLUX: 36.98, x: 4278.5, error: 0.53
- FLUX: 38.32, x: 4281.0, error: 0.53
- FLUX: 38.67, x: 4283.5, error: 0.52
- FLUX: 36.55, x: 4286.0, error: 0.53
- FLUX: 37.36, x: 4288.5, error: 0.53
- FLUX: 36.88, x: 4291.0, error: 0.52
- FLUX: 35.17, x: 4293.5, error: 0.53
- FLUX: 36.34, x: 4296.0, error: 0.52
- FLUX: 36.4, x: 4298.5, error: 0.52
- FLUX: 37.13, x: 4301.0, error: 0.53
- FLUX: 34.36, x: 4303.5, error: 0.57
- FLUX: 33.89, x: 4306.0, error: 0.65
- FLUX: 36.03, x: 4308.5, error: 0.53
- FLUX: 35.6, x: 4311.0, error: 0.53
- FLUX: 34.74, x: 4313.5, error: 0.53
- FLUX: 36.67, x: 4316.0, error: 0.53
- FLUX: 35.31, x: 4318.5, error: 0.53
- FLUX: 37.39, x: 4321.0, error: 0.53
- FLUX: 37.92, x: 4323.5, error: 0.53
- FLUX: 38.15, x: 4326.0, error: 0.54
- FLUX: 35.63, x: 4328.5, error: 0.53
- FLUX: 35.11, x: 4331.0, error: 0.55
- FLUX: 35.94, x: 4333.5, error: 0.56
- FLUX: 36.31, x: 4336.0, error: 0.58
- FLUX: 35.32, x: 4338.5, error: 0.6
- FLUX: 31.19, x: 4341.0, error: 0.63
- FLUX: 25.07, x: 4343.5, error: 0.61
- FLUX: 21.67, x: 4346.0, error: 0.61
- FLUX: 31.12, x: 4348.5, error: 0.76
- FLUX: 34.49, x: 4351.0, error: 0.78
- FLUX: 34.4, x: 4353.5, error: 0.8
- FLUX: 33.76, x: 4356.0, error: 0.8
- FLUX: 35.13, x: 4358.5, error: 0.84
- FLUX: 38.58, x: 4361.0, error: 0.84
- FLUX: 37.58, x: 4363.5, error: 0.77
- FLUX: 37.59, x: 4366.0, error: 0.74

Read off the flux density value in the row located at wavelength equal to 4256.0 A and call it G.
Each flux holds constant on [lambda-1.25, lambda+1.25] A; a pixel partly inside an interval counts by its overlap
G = 36.86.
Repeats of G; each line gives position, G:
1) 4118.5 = 37.08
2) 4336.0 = 36.31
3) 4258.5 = 37.79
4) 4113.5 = 35.55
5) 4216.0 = 38.43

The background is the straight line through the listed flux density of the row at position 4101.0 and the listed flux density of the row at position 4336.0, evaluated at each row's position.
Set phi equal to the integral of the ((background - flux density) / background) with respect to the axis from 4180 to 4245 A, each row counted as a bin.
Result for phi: -4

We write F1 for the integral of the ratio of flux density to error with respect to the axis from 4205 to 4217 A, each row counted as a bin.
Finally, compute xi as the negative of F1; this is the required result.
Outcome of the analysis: -828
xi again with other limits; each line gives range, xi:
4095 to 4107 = -697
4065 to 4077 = -755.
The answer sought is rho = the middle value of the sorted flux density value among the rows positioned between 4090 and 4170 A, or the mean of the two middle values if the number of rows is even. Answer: 38.0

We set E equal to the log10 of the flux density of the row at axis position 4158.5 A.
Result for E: 1.58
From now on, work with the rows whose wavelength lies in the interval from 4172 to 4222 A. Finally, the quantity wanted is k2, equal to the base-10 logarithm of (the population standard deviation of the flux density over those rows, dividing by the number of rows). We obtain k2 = -0.05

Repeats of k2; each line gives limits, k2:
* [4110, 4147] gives 0.13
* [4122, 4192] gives -0.09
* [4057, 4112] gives 0.63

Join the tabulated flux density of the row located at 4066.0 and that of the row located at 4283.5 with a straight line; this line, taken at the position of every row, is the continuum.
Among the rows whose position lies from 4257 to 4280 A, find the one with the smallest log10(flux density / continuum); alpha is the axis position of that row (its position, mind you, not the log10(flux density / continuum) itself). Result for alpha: 4276.0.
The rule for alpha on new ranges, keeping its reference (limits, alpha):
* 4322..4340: 4331.0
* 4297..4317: 4306.0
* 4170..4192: 4178.5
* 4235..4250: 4238.5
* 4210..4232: 4231.0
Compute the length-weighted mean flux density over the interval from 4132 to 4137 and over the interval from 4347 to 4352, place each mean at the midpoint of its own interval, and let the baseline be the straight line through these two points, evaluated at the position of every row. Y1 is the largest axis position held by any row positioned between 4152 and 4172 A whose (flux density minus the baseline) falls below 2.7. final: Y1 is 4171.0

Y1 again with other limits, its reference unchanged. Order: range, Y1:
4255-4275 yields 4266.0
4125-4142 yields 4141.0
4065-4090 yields 4088.5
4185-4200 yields 4196.0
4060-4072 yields 4071.0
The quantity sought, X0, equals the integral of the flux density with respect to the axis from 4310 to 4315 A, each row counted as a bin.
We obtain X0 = 176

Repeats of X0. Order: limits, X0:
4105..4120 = 489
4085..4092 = 268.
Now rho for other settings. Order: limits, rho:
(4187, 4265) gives 37.9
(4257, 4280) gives 37.8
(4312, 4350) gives 35.3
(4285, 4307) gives 36.4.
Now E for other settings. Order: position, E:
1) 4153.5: 1.58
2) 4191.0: 1.58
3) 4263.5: 1.58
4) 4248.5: 1.59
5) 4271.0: 1.60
